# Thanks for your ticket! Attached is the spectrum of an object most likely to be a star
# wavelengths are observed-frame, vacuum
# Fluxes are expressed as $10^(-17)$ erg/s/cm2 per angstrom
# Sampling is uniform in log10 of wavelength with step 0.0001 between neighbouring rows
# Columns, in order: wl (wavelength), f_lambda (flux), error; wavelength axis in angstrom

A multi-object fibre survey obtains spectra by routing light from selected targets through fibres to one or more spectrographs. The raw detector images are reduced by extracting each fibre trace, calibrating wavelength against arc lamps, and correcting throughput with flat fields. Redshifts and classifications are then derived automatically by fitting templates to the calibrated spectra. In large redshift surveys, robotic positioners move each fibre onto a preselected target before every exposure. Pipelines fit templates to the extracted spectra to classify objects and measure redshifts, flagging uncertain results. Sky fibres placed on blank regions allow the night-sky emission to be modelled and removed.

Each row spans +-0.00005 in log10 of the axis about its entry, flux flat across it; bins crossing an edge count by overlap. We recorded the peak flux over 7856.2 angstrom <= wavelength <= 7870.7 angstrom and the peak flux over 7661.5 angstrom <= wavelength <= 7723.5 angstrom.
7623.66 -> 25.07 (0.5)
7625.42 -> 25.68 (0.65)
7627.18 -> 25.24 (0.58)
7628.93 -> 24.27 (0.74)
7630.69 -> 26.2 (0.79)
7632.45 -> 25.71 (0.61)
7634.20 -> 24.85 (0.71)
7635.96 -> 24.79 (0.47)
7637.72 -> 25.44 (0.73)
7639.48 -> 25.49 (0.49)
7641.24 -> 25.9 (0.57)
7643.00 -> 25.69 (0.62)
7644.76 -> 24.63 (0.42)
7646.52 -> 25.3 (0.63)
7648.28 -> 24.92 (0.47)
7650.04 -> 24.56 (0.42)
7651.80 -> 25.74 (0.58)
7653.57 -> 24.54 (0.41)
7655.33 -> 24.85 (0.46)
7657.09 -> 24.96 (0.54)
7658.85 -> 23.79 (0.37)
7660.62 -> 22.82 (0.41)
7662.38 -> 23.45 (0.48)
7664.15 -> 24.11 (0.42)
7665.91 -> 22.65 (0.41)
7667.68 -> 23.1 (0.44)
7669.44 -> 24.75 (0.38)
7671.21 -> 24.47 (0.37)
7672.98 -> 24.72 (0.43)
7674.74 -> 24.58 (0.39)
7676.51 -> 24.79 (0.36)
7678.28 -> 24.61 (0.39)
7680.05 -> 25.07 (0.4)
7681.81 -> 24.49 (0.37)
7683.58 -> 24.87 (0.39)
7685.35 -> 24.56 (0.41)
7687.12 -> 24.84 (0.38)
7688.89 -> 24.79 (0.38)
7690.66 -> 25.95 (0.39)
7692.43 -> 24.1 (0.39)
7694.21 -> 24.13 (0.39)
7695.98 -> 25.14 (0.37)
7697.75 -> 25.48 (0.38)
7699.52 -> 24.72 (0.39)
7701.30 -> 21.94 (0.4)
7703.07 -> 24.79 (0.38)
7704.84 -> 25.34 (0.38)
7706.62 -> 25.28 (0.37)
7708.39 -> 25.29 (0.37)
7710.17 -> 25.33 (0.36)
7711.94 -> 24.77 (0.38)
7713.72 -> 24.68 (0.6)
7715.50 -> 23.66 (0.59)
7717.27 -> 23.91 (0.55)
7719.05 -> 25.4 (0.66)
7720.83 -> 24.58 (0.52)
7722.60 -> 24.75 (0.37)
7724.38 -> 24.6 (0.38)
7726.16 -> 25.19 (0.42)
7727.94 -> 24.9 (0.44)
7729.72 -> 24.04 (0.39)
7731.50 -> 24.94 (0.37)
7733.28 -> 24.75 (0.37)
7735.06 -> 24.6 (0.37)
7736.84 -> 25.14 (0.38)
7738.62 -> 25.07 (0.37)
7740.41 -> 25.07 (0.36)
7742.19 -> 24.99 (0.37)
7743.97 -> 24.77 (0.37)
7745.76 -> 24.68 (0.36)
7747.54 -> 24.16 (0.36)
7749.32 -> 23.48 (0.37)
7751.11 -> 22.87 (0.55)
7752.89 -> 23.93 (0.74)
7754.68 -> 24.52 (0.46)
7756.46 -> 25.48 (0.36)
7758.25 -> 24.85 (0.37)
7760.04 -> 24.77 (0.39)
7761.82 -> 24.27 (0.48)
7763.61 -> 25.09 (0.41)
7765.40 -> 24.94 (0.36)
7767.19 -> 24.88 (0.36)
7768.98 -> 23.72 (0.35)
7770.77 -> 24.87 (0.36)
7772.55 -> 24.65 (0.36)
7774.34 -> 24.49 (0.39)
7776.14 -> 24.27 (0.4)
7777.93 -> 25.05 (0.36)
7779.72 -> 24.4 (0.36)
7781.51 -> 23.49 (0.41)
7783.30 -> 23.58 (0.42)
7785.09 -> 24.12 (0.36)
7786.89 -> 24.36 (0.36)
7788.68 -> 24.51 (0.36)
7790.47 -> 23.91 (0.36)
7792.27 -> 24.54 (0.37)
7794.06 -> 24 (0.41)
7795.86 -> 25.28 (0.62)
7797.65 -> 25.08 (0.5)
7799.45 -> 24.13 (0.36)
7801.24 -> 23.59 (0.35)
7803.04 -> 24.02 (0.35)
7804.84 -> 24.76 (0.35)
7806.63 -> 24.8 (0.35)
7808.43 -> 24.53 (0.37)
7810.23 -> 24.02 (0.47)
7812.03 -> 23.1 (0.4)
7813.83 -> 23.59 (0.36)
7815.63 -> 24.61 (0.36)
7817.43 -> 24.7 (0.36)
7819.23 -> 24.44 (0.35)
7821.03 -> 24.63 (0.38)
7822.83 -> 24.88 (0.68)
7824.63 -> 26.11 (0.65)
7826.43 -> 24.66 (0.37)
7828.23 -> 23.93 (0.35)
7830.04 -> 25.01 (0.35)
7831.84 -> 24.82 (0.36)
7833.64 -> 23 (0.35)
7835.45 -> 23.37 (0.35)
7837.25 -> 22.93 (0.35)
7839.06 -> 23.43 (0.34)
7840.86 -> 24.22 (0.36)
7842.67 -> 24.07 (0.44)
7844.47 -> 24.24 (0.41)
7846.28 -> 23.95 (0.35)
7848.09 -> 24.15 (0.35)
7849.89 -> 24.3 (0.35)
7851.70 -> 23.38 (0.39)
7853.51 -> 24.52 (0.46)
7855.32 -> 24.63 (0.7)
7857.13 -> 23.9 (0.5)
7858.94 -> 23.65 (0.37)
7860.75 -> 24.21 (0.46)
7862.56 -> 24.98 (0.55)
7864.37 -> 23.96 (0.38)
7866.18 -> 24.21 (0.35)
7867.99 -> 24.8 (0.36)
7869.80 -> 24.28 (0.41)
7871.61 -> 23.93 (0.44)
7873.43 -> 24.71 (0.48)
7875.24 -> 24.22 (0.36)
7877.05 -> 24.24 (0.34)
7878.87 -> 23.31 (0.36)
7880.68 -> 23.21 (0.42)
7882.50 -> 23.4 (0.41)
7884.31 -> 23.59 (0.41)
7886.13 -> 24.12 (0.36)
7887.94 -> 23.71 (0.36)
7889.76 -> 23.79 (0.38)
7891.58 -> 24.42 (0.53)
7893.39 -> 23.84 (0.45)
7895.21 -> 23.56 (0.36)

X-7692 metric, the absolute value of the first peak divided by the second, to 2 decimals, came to 0.96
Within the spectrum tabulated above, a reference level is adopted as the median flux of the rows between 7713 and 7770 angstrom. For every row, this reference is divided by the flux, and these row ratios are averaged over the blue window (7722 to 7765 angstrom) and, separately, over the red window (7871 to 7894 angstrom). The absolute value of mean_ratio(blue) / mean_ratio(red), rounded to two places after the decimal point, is 0.97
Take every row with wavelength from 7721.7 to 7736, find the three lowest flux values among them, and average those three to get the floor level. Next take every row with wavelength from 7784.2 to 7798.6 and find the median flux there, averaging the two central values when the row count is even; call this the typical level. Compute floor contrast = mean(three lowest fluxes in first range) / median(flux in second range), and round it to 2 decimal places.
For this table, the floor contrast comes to 1.00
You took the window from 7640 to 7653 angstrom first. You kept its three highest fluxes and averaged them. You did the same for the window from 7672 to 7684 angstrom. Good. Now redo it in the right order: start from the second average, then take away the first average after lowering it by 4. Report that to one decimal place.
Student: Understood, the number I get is 3.1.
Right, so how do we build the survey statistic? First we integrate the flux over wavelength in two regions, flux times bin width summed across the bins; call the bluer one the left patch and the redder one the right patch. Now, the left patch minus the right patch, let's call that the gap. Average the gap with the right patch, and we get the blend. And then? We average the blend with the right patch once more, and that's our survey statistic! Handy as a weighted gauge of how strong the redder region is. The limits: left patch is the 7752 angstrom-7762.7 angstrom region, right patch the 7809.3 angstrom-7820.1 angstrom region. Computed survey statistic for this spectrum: 196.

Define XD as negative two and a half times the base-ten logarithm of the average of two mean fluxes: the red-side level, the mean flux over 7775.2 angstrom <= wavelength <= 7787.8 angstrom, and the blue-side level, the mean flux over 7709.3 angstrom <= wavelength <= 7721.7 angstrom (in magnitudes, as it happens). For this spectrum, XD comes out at -3.47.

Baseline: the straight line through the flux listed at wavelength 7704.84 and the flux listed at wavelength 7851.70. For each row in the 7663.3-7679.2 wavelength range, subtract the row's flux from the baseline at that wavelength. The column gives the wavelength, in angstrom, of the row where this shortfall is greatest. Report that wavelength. 7665.91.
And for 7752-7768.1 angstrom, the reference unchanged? 7752.89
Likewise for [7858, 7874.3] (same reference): 7858.94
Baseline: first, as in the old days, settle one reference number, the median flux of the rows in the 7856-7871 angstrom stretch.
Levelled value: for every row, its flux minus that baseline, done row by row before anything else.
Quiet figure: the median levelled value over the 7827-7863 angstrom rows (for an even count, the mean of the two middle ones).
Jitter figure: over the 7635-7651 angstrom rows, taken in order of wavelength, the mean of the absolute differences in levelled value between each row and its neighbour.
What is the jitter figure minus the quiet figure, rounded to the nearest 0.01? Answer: 0.57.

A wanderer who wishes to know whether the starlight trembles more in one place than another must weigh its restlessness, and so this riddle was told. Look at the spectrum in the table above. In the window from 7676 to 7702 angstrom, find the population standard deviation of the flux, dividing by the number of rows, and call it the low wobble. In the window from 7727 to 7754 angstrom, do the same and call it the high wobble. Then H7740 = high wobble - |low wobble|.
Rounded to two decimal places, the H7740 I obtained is -0.21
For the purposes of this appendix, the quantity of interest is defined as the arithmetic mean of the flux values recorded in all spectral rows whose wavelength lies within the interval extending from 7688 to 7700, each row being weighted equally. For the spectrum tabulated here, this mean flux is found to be 24.9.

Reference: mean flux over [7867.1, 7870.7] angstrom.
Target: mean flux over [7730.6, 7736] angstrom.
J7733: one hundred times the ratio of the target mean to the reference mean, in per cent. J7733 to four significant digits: 100.9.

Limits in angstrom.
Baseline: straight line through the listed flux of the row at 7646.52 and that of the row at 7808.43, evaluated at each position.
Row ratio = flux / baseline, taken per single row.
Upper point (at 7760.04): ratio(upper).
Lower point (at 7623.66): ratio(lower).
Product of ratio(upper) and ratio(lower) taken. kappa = 0.99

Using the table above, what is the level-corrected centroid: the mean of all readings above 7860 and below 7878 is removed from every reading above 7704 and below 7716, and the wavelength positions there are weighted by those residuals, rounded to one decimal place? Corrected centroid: 7707.1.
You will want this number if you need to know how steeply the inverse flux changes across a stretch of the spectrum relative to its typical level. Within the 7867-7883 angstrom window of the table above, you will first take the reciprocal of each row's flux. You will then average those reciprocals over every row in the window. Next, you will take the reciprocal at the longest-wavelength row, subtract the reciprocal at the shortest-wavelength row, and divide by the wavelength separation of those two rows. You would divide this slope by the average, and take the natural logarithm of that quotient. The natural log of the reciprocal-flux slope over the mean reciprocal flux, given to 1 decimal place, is -5.5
